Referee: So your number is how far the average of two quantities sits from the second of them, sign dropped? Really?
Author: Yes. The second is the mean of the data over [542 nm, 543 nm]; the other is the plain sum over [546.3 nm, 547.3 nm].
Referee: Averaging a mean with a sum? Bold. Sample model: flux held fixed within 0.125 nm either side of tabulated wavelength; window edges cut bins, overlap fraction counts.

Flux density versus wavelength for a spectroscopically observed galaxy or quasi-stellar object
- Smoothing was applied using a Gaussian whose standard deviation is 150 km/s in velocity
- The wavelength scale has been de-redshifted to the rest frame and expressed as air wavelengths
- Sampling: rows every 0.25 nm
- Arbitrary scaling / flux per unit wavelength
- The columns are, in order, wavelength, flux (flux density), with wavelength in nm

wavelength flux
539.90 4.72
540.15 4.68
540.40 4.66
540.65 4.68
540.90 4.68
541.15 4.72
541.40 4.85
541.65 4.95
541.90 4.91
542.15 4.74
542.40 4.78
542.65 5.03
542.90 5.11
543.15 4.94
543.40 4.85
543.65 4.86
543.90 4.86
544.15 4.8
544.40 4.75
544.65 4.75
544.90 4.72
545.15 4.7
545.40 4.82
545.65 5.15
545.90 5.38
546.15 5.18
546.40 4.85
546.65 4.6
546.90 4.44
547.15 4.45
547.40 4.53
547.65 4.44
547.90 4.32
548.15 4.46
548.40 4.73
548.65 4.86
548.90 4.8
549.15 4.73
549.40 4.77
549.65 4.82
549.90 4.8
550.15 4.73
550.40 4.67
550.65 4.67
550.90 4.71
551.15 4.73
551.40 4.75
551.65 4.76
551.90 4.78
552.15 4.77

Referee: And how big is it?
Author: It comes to 7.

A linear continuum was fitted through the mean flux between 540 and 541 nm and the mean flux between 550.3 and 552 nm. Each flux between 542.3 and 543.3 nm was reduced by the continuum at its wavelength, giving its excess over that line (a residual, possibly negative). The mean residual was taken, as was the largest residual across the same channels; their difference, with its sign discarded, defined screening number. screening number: 0.14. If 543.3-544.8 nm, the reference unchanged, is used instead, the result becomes 0.05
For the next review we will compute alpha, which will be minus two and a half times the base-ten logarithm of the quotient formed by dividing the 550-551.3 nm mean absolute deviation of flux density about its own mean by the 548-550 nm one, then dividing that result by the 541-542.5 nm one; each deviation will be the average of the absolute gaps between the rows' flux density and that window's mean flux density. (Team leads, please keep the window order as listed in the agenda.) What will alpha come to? -1.53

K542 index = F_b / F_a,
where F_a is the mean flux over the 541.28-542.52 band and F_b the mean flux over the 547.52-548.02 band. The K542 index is 0.90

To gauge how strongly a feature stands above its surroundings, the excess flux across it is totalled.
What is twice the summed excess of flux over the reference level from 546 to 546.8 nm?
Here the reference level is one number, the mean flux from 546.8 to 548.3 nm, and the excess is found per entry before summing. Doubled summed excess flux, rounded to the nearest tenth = 2.6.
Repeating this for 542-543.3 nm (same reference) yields 4.8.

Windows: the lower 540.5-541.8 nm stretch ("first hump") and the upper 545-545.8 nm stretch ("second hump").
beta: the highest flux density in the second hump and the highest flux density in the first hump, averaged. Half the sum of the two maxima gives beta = 5.05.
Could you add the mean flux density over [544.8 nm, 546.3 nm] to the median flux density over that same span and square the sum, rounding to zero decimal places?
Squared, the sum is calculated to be 100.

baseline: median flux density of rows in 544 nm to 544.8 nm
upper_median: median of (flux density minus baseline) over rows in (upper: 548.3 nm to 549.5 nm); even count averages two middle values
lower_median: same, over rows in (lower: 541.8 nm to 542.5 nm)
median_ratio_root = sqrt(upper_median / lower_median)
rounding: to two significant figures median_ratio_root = 0.82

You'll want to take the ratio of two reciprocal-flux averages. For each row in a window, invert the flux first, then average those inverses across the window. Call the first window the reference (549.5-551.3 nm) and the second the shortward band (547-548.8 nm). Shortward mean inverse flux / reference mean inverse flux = 1.04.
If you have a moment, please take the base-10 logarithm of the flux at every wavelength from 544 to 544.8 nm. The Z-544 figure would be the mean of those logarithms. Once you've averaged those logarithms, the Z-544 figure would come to 0.678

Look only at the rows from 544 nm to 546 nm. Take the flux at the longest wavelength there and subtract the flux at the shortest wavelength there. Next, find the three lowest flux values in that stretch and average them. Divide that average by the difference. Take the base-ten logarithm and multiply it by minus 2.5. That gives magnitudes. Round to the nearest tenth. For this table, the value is -2.3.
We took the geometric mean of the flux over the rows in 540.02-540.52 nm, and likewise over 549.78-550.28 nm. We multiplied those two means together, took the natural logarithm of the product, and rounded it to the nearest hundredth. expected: 3.10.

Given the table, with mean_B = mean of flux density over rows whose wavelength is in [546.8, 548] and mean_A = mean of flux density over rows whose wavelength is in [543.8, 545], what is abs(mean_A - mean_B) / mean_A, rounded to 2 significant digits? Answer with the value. 0.071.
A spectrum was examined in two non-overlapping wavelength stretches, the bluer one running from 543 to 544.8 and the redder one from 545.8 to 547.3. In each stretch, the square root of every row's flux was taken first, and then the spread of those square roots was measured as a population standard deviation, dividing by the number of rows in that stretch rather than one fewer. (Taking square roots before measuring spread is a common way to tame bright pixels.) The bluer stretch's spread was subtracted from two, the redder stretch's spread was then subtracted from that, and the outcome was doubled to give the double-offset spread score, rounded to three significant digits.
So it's 3.81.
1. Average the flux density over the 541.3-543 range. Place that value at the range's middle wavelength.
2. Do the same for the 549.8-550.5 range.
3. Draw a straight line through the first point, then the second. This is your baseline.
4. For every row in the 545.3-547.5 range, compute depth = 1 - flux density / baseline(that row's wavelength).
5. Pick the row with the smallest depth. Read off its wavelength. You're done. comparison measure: 545.90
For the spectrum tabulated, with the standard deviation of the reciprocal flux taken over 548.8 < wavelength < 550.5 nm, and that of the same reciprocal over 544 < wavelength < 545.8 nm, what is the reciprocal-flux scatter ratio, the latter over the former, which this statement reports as 2.7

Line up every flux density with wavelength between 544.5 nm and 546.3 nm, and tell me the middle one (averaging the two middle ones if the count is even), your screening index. 4.82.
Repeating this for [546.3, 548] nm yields 4.45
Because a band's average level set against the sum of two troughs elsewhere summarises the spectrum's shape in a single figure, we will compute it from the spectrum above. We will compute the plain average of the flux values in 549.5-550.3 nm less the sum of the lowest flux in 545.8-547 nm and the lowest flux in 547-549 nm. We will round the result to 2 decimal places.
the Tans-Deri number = -3.98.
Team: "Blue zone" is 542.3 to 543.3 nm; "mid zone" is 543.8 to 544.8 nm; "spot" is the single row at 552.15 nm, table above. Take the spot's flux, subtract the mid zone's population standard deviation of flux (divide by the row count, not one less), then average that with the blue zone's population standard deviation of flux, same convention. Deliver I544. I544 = 2.42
